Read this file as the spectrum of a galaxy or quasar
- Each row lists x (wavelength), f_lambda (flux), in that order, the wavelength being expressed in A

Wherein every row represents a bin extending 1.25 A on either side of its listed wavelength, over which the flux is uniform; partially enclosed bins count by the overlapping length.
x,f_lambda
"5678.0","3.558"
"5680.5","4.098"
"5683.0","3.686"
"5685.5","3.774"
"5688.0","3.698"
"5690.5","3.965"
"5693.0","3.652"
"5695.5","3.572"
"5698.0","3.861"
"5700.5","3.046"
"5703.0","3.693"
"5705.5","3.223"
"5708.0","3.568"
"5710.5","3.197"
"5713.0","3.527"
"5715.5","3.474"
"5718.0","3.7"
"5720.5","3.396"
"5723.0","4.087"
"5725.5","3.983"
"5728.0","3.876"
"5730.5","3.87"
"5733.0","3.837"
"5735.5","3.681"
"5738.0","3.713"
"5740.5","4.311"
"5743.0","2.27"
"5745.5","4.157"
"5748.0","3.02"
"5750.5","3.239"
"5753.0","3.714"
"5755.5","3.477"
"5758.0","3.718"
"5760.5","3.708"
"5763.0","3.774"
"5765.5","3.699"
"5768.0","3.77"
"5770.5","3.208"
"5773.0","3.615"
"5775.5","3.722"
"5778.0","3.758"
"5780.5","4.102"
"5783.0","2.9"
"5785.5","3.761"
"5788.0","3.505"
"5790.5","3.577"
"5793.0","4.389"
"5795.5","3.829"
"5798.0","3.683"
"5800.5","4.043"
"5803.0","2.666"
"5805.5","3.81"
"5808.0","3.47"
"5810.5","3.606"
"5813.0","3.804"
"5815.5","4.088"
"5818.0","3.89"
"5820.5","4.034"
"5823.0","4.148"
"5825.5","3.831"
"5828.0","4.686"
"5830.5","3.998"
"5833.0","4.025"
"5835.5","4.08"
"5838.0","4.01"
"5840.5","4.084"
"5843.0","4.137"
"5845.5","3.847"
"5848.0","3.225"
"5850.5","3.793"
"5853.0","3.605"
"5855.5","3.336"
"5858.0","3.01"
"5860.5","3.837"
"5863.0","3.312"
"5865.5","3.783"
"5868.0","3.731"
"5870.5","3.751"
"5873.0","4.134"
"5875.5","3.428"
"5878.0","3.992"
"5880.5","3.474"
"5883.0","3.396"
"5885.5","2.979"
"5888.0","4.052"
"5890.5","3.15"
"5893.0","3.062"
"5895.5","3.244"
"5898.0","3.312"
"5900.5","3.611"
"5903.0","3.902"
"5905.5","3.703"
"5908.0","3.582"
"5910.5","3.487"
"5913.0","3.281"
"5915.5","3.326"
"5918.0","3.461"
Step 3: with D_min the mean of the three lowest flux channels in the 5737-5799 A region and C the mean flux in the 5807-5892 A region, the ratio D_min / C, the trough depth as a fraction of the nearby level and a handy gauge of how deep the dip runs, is 0.73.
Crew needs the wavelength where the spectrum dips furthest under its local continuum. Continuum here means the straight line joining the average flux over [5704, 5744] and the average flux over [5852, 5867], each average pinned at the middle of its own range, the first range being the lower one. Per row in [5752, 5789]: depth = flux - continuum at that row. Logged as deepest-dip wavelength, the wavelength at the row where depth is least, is 5783.0 A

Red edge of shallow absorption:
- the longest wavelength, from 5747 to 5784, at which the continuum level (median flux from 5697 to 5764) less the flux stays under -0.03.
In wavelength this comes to 5780.5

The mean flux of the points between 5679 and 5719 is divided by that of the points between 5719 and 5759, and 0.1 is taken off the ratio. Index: 0.889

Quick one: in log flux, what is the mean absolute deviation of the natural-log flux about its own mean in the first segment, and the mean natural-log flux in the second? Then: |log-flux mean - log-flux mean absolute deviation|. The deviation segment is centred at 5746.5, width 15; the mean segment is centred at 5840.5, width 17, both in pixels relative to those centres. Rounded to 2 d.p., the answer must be 1.18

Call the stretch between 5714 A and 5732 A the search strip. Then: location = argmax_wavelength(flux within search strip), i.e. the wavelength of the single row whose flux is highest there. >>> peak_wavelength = 5723.0 A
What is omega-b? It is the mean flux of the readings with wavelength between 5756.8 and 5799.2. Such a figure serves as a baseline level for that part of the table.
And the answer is 3.69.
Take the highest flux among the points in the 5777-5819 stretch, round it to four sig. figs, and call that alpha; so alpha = 4.389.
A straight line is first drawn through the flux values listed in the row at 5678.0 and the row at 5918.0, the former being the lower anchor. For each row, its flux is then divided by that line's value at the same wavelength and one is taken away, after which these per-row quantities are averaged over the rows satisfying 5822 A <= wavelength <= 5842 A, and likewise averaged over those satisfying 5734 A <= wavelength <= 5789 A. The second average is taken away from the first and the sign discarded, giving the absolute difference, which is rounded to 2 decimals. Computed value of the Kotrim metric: 0.16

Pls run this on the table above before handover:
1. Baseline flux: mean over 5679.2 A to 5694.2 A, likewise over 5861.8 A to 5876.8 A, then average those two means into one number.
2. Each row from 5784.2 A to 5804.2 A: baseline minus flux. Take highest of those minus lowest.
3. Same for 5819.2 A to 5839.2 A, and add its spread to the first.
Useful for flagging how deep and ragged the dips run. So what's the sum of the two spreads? 2.58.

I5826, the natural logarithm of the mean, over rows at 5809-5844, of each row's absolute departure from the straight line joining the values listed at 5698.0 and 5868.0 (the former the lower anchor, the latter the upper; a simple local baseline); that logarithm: -1.23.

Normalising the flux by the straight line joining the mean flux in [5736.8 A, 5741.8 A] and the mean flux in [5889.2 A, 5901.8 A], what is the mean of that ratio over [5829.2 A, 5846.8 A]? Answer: 1.14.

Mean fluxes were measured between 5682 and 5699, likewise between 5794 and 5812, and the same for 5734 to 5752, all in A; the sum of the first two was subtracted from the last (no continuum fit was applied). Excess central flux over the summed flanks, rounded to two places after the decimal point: -3.85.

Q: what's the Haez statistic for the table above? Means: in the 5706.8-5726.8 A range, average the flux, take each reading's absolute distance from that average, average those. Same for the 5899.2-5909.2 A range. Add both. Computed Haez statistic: 0.33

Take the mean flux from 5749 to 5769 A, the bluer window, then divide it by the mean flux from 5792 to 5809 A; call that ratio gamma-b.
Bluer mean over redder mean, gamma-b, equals 0.983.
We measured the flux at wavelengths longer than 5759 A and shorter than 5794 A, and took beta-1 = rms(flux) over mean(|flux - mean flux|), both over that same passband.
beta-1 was 16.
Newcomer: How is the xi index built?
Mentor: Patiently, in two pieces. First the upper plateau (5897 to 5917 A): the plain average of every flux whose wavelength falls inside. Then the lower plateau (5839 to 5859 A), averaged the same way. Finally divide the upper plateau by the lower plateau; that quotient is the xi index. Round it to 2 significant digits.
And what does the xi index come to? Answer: 0.97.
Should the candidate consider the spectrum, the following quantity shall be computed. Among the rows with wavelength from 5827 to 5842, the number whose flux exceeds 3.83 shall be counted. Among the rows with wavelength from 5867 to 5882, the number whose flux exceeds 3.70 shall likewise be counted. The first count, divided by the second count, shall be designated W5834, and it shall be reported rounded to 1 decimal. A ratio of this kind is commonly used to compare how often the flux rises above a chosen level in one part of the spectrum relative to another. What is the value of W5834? 1.5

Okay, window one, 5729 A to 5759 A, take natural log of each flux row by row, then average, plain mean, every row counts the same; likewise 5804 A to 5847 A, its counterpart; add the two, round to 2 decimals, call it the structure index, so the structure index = 2.64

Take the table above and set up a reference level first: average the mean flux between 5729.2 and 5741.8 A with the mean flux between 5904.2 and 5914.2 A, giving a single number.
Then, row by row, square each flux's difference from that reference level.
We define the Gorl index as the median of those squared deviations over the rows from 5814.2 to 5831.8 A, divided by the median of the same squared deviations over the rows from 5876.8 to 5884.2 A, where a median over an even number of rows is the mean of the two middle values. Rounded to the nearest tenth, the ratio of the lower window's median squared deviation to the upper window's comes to 1.3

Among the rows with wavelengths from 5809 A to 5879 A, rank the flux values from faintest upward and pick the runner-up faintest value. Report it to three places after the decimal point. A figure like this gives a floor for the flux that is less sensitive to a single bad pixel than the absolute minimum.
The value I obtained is 3.225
